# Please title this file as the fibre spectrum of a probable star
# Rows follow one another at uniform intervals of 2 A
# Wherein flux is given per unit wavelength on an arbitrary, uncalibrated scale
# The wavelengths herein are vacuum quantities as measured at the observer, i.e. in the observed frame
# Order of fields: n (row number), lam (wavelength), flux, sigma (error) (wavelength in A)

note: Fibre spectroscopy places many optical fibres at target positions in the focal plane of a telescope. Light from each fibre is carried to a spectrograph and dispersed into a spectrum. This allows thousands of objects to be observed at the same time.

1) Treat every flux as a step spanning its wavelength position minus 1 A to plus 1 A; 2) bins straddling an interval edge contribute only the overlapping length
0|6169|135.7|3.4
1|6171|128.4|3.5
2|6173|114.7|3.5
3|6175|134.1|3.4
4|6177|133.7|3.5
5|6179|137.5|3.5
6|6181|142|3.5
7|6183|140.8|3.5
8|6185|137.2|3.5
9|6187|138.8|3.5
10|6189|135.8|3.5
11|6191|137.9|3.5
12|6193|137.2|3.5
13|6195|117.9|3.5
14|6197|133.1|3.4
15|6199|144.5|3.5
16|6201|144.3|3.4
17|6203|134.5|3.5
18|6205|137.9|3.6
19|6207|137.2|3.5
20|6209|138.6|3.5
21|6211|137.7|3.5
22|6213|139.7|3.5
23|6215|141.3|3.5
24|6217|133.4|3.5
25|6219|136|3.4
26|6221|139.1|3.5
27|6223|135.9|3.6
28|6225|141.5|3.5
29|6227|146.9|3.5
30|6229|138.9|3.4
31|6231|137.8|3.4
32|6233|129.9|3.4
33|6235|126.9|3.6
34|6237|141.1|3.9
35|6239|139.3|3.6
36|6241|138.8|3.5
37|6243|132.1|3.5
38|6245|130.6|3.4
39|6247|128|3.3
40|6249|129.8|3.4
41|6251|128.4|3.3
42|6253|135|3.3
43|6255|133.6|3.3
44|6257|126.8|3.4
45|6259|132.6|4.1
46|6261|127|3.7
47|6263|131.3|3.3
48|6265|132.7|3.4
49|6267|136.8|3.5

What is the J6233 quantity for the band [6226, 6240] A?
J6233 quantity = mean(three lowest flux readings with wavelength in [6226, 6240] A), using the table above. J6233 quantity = 132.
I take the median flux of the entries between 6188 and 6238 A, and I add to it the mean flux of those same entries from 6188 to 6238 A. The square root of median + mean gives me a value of 16.6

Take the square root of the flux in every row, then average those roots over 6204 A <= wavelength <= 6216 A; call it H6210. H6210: 11.78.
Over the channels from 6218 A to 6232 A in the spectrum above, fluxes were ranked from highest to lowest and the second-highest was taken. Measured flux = 141.5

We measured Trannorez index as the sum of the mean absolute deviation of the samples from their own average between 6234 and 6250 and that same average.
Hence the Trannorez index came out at 138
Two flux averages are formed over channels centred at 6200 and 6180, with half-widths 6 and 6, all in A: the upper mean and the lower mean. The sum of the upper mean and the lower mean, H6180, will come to 273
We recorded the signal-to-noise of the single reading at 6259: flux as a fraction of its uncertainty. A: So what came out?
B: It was 32.3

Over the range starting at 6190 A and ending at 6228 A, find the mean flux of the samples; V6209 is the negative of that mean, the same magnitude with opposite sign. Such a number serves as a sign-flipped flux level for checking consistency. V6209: -138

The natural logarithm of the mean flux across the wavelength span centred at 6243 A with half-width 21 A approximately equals 4.90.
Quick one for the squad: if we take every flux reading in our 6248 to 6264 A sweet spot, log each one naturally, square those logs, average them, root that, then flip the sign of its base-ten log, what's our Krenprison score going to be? -0.688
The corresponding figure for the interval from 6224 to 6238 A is -0.692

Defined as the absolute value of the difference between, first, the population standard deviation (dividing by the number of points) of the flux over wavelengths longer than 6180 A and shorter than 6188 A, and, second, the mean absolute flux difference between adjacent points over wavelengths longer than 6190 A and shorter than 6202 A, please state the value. 7.5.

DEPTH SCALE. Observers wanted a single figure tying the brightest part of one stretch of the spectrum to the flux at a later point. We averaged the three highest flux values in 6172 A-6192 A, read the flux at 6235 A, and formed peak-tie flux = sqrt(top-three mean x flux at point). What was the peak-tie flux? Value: 134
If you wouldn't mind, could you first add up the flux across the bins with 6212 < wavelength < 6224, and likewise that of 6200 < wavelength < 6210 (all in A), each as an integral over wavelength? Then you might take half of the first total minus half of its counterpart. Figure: 133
